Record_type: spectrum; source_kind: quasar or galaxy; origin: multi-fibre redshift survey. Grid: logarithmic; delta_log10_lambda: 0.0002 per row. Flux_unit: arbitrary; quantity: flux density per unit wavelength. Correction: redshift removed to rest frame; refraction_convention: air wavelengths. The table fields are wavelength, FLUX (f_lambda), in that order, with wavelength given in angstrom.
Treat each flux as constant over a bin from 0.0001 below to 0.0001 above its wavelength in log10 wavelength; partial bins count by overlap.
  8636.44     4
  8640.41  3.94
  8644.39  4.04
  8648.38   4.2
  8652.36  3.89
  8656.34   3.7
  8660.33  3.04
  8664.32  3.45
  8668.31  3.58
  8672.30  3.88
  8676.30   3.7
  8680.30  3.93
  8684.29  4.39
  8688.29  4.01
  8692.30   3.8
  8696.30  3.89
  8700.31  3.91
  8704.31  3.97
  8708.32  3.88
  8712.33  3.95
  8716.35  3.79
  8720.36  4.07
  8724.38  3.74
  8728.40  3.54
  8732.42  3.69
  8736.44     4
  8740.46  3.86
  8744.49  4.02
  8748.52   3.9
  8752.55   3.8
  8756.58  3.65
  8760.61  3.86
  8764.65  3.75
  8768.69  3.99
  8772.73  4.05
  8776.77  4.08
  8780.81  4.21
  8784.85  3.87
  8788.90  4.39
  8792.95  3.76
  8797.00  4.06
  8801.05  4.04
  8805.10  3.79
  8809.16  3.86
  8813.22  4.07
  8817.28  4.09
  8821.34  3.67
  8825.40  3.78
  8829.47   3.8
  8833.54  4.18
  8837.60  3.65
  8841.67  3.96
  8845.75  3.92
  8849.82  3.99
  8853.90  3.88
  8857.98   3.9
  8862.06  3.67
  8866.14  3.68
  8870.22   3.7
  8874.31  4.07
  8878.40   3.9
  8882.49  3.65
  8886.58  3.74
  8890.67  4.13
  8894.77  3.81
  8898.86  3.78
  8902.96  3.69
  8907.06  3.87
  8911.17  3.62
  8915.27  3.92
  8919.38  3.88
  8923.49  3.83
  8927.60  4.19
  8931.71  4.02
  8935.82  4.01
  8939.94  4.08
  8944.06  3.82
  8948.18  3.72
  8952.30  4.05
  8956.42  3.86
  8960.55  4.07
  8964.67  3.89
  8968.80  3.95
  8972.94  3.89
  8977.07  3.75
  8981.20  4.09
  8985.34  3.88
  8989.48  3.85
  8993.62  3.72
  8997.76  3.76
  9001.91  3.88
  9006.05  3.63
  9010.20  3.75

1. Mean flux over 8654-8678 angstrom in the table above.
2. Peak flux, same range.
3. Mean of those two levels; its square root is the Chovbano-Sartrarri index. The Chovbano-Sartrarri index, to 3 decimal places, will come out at 1.929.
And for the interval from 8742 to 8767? 1.981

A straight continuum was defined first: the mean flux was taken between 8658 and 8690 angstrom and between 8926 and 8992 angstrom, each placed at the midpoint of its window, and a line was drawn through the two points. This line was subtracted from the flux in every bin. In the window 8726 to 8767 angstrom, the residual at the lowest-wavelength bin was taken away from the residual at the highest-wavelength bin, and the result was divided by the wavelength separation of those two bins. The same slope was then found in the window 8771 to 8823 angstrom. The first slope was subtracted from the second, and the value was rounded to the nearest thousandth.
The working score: -0.014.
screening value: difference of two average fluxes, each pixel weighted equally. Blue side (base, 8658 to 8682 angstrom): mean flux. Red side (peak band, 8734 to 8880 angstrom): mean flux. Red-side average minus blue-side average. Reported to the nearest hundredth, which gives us 0.32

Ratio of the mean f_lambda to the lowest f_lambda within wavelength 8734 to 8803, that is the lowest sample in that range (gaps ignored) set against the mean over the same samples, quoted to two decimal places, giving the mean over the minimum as 1.08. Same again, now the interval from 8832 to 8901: 1.06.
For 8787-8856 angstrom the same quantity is 1.08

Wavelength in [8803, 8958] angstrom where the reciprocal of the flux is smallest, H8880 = 8927.60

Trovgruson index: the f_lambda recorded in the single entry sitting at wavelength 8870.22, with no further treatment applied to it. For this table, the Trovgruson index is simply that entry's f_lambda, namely 3.7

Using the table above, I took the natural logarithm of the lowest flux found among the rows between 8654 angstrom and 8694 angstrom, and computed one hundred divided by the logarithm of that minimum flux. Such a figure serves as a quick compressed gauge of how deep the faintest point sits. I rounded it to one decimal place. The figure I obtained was 89.9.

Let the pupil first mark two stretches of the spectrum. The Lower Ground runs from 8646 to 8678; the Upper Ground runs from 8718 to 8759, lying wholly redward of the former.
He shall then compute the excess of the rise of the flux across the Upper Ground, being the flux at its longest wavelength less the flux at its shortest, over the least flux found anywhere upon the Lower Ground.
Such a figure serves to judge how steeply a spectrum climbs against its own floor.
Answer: -3.5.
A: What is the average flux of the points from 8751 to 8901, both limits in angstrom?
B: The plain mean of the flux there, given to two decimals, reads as 3.90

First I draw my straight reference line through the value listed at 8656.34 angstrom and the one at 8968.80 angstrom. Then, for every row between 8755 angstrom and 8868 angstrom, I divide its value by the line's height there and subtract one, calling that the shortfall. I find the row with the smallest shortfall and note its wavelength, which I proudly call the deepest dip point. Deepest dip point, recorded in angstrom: 8837.60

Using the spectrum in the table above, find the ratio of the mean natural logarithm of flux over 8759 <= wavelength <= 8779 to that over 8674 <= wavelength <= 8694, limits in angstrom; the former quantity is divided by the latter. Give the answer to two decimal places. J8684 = 1.00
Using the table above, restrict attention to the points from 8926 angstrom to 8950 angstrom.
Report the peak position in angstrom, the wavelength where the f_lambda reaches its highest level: 8927.60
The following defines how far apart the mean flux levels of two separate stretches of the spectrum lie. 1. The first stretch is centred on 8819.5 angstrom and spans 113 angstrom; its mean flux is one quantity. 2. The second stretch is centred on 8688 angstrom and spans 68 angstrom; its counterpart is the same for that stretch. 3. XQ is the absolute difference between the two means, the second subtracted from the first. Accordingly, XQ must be 0.104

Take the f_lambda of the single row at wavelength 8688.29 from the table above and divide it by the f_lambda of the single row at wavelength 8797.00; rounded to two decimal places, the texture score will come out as 0.99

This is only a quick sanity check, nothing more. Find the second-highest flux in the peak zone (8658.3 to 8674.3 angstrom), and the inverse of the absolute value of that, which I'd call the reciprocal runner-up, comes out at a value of 0.279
